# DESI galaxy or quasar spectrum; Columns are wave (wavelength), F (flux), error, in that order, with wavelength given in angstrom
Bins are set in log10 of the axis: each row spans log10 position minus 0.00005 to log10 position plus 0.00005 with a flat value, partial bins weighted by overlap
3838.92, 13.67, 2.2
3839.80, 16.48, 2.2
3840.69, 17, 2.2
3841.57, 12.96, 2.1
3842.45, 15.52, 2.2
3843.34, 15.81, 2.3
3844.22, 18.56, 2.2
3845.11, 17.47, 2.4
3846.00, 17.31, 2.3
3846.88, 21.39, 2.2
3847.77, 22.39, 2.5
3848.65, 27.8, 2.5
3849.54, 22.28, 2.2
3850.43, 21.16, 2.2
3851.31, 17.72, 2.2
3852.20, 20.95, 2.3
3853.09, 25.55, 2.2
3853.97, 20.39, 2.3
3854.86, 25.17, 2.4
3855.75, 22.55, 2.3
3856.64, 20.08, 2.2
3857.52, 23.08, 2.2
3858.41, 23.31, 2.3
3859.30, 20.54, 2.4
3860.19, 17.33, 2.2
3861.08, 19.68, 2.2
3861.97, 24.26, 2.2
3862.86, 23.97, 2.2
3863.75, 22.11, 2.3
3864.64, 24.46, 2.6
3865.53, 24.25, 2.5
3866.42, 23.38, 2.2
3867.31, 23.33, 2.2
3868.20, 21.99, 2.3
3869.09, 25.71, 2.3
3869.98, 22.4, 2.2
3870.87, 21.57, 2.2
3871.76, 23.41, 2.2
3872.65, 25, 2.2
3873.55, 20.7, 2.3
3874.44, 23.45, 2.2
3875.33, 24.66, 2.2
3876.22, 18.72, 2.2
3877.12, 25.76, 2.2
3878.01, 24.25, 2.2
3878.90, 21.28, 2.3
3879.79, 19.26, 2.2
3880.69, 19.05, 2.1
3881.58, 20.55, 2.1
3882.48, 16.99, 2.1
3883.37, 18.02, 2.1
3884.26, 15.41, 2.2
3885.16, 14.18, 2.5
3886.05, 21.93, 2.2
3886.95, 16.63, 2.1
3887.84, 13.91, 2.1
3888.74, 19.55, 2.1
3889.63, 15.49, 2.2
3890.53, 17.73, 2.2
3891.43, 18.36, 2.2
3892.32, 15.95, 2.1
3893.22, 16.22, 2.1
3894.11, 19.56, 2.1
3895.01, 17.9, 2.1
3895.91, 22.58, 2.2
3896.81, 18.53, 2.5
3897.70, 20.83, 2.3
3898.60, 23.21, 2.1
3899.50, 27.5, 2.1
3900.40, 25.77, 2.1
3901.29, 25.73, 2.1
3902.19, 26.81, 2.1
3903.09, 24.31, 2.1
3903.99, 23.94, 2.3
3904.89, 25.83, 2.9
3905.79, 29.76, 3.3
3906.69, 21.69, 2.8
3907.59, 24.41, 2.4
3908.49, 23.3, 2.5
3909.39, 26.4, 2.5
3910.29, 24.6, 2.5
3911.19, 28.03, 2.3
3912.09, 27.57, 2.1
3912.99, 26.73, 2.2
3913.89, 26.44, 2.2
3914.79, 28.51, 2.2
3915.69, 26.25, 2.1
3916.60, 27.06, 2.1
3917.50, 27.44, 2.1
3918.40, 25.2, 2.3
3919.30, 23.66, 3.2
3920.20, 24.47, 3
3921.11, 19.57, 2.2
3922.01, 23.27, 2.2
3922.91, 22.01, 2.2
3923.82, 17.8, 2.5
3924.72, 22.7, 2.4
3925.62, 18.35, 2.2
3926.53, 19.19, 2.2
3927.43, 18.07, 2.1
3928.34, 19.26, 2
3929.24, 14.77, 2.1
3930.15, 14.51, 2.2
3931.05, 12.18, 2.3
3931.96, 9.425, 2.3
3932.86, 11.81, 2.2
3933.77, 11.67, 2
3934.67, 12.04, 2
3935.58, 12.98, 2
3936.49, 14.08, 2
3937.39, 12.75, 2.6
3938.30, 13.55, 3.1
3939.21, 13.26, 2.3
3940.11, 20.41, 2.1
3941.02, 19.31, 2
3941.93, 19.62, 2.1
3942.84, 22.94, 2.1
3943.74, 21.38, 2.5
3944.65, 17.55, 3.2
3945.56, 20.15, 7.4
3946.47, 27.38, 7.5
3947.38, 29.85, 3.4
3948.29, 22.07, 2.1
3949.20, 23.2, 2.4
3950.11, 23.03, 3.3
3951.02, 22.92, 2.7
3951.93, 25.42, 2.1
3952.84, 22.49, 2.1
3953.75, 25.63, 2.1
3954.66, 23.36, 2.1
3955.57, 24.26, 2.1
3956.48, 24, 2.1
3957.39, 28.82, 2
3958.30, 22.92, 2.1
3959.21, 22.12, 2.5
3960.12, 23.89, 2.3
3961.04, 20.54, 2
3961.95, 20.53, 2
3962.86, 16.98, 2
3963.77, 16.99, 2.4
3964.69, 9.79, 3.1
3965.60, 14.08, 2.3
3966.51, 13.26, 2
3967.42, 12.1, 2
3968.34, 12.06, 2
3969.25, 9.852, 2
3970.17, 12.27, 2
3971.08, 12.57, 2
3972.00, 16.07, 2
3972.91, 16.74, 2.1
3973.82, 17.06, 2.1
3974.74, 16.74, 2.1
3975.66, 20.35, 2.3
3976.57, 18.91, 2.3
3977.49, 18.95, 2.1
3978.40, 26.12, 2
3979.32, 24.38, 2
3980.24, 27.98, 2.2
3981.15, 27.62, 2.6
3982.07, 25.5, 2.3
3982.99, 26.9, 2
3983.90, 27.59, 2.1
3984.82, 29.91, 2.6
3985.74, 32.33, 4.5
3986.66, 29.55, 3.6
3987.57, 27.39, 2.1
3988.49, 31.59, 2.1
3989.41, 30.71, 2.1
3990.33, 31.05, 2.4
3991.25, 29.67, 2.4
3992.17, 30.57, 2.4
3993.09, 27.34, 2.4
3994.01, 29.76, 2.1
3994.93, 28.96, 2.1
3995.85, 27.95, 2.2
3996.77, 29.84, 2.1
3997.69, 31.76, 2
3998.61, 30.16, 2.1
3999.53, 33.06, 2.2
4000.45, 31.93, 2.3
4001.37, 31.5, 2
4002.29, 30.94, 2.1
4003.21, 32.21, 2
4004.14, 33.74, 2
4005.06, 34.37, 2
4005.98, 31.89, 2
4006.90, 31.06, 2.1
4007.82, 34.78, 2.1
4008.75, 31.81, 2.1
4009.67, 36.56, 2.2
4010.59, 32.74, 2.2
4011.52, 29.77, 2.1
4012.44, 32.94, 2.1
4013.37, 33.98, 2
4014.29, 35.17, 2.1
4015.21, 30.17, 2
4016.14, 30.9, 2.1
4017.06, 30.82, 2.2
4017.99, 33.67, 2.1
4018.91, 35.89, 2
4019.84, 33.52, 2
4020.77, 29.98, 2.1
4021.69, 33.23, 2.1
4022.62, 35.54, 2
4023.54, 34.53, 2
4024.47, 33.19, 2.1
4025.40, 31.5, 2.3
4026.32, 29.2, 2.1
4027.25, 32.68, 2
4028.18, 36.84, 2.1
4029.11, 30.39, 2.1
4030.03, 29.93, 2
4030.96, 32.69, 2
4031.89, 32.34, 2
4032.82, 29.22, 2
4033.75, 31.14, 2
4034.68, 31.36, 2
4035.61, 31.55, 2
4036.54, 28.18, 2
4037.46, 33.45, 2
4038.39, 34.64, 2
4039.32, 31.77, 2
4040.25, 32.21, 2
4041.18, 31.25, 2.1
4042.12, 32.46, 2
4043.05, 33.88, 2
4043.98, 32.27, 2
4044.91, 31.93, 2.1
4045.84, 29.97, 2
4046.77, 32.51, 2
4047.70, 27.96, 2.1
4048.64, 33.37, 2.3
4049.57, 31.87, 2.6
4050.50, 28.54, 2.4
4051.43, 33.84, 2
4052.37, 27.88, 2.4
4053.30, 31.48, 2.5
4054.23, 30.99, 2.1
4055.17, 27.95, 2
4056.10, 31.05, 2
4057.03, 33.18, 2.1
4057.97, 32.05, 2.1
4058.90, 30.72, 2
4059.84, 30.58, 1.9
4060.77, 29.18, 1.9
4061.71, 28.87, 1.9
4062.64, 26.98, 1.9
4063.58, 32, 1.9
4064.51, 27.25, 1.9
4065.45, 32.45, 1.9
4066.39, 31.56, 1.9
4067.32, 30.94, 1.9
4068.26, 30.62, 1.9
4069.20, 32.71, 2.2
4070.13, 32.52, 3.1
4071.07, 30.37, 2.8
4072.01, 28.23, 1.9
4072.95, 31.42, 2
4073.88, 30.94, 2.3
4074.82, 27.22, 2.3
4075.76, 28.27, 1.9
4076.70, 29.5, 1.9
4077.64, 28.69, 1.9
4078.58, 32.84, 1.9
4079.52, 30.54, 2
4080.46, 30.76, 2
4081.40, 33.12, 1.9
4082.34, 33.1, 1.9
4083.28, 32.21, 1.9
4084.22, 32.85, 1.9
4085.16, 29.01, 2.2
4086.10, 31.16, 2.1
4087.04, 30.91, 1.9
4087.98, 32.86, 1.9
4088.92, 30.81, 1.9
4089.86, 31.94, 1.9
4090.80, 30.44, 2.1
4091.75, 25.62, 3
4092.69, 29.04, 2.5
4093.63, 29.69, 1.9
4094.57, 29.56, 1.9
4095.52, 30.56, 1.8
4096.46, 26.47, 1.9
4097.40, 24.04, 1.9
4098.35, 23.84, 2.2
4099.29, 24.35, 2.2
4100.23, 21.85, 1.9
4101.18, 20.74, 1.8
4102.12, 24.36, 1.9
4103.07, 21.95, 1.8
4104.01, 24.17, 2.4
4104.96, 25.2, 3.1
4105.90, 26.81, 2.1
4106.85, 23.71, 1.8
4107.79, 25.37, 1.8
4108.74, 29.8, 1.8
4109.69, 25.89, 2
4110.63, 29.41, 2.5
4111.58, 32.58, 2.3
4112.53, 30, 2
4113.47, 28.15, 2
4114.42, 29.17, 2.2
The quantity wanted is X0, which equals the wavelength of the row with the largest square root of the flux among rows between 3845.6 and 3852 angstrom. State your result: 3848.65 angstrom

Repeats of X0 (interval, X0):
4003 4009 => 4007.82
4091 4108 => 4095.52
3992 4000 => 3999.53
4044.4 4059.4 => 4051.43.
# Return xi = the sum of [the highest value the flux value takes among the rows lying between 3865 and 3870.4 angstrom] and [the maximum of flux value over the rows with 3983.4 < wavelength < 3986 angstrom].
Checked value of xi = 58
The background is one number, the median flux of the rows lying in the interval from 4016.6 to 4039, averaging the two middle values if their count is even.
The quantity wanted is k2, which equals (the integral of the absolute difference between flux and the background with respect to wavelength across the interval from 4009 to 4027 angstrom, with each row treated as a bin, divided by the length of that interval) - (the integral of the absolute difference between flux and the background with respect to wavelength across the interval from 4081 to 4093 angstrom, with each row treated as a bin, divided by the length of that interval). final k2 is 0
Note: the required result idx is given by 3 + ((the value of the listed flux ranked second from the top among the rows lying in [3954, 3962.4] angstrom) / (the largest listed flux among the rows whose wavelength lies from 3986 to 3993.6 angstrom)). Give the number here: 3.77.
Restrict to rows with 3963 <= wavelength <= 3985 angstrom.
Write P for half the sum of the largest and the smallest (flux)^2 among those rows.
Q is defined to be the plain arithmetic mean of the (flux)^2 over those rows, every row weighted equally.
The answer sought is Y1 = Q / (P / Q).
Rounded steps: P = 495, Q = 398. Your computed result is 320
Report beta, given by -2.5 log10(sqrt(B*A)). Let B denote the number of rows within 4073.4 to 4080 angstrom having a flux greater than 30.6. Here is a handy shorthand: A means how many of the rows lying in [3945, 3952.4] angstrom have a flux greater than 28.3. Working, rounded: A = 1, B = 2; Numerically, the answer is -0.4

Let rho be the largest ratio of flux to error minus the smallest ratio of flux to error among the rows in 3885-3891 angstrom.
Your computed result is 4.3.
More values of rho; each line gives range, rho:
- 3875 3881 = 3.2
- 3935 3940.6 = 5.3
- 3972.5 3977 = 0.9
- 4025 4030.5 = 3.8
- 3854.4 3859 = 1.4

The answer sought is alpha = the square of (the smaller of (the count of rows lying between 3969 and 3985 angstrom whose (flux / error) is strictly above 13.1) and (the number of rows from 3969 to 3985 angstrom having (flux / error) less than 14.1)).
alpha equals 4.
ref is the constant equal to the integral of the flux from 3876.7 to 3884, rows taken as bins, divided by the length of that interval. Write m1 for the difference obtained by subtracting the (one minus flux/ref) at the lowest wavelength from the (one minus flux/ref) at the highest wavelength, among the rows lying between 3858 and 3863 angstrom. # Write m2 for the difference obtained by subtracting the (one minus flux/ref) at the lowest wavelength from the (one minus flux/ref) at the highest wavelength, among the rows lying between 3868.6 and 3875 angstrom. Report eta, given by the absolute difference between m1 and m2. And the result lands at 0.142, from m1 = -0.03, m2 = 0.11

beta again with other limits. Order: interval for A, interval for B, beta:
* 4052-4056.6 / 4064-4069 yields -1.3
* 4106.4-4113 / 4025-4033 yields -1.6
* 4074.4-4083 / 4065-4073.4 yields -2.1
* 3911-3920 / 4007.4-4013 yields -0.9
